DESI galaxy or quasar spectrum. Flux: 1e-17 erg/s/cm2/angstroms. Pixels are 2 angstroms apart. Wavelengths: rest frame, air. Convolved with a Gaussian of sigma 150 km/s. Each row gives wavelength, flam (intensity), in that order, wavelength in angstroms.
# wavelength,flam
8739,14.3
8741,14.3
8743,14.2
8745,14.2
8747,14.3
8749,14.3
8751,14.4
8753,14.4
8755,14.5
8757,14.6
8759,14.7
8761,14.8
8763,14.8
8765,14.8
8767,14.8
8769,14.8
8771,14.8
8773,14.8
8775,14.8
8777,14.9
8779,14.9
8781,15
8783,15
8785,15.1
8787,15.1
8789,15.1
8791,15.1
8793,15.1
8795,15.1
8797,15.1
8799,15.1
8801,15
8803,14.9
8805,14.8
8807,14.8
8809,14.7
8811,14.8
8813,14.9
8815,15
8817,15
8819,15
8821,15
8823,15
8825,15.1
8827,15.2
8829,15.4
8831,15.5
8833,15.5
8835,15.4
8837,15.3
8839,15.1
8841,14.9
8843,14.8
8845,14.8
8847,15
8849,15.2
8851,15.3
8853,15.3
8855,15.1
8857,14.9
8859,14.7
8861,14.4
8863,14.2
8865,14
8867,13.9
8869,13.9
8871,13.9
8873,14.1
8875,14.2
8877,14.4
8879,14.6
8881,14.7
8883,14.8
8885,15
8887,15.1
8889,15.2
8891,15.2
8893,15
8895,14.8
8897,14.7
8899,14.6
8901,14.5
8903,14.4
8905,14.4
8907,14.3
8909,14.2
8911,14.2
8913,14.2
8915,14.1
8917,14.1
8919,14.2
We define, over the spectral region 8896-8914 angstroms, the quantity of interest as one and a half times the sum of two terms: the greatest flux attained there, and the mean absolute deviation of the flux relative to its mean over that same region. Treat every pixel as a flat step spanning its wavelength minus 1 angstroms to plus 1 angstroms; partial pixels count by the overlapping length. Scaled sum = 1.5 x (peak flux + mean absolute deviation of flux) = 22.3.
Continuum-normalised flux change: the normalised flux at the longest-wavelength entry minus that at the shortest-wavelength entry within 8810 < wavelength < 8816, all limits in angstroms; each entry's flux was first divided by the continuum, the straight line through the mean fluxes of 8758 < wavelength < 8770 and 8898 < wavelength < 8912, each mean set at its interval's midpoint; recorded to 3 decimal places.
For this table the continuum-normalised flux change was 0.014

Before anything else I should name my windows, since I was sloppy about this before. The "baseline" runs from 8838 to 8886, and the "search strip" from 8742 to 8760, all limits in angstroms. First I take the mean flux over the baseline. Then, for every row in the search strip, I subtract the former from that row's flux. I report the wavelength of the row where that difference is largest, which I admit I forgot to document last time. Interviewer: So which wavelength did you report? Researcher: 8759 angstroms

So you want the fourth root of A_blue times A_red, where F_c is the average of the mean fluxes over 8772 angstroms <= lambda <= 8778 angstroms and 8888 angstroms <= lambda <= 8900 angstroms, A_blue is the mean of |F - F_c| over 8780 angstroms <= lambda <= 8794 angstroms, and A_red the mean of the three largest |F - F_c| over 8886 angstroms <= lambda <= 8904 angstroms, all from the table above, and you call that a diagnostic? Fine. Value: 0.53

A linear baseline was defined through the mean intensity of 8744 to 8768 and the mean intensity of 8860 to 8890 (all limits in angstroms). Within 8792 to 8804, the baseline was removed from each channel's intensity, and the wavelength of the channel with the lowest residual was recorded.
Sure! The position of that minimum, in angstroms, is 8803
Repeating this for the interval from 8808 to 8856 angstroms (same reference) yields 8809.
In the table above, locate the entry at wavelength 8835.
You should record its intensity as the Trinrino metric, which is 15.4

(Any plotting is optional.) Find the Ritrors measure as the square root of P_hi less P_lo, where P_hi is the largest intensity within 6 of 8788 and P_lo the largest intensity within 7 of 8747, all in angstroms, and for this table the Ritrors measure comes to 0.8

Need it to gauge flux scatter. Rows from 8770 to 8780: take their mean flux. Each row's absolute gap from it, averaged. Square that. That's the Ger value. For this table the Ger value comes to 0.0023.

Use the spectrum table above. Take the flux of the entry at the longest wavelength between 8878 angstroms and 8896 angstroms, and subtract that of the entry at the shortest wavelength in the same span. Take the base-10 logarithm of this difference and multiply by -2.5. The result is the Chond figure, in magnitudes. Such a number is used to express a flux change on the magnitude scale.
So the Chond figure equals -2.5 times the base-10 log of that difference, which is 1.7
